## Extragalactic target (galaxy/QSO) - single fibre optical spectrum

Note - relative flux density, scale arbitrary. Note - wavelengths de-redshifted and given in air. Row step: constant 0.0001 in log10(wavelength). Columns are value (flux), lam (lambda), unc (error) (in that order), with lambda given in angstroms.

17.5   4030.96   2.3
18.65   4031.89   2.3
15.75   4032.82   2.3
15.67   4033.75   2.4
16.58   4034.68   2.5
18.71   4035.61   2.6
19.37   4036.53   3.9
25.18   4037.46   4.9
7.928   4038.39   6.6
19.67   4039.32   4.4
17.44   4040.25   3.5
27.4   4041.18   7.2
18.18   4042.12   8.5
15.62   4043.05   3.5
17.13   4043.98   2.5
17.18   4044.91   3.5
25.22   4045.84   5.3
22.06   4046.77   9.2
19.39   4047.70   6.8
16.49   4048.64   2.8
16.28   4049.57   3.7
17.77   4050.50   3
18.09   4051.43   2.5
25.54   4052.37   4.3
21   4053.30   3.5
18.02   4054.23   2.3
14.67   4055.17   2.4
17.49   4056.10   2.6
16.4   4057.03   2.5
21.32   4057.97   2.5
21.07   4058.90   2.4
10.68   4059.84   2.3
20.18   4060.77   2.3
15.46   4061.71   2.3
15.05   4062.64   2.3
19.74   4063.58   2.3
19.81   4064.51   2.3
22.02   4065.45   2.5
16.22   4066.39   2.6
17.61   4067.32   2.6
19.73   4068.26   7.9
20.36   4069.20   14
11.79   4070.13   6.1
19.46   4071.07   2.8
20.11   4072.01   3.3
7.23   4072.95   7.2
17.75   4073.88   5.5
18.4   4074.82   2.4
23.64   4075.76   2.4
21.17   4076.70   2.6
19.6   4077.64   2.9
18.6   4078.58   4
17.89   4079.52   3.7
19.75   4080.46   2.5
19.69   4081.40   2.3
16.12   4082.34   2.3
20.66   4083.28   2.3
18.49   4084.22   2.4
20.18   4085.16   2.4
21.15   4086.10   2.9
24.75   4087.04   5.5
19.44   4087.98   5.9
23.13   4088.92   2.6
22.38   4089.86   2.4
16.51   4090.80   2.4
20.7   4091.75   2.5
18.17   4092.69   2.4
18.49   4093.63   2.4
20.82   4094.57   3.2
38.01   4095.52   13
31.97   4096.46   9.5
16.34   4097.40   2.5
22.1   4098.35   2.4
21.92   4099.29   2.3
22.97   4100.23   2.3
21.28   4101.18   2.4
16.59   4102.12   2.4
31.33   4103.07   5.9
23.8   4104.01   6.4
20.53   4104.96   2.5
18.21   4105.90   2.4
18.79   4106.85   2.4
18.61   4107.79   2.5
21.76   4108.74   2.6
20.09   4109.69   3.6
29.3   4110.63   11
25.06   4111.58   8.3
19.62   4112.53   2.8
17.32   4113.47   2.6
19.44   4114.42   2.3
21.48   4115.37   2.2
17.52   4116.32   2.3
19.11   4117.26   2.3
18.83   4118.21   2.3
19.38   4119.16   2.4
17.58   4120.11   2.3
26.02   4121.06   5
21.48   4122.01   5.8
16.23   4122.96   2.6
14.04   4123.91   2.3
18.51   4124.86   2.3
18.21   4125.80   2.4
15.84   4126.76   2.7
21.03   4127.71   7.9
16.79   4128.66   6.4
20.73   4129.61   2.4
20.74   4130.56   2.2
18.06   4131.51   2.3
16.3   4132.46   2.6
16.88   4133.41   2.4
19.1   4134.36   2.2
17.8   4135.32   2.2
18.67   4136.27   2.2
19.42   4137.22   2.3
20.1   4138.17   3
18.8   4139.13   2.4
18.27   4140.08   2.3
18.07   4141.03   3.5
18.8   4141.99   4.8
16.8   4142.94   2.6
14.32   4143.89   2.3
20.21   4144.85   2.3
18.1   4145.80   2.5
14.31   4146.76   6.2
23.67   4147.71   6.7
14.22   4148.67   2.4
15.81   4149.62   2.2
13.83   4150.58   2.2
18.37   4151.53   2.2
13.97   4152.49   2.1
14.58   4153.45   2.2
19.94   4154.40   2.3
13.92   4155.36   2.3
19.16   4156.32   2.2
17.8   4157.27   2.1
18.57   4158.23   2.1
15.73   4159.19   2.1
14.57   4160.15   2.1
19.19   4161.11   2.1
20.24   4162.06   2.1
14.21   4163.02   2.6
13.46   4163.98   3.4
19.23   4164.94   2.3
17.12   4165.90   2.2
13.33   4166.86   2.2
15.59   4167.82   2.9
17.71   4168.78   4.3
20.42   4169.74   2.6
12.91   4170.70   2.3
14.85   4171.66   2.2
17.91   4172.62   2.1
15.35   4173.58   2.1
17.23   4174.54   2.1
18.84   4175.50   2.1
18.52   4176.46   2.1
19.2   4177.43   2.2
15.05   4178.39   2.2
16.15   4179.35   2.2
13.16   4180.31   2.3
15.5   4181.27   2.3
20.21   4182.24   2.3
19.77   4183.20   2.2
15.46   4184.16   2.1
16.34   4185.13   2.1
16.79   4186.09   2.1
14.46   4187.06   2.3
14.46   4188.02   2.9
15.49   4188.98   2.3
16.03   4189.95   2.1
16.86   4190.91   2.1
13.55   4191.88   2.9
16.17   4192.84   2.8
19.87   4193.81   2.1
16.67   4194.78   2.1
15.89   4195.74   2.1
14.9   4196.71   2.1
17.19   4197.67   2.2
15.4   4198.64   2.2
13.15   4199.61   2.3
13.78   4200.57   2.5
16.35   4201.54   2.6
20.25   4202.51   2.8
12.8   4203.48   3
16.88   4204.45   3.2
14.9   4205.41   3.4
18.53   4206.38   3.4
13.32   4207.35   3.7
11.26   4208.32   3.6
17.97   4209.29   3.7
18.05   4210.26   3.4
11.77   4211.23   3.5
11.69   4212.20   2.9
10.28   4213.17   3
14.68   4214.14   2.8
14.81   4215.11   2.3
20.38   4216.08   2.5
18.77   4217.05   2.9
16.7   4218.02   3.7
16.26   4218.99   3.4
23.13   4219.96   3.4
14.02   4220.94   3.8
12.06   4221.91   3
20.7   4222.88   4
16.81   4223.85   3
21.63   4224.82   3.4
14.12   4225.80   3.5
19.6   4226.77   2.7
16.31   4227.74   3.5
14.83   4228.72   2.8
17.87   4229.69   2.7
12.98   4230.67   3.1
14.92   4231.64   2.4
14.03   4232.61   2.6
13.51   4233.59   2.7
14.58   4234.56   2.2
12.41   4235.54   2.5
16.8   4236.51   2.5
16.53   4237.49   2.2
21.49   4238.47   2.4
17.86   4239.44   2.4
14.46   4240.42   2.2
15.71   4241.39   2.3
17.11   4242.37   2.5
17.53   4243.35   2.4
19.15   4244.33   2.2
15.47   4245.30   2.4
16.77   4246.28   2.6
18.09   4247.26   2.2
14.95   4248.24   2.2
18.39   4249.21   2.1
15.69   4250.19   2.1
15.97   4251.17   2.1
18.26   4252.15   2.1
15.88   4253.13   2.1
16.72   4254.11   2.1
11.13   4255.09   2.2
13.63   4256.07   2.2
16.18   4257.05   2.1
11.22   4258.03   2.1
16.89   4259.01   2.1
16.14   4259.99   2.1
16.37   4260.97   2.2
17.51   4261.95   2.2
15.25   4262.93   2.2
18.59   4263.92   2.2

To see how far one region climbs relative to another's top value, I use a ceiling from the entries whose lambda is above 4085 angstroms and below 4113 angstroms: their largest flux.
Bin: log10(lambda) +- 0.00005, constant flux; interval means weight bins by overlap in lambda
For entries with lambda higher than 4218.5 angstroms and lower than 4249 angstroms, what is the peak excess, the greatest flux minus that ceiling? -14.9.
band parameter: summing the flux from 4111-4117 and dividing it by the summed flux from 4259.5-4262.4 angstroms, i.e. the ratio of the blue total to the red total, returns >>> 2.4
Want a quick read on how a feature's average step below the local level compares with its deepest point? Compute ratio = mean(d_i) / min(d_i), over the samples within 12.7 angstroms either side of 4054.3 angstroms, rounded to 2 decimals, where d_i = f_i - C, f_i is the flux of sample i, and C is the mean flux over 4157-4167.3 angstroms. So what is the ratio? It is -0.30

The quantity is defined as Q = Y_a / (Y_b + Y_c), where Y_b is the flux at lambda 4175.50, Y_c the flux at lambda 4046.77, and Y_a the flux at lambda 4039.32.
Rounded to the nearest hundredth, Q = 0.48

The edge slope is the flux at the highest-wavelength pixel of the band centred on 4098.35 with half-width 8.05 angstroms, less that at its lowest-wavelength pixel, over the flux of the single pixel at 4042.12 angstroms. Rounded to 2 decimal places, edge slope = 0.09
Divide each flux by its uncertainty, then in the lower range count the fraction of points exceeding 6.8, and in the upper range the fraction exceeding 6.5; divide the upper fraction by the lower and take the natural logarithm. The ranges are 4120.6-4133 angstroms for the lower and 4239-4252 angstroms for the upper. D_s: 0.8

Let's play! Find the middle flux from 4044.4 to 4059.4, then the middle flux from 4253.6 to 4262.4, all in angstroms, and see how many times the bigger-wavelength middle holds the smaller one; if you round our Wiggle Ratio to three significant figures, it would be 0.896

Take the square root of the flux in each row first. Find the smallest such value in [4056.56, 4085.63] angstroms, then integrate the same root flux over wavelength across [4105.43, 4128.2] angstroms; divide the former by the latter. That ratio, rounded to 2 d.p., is 0.03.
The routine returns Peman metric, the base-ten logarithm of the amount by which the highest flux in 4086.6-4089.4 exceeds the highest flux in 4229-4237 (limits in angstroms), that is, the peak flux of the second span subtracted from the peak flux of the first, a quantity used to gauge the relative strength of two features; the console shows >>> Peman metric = 0.84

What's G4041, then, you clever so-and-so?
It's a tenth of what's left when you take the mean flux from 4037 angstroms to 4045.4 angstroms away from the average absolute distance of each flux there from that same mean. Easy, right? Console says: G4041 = -1.46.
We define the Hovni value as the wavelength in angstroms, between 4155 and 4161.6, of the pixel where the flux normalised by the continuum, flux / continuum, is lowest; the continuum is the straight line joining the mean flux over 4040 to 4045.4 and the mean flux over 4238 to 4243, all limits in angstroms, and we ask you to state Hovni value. 4155.36 angstroms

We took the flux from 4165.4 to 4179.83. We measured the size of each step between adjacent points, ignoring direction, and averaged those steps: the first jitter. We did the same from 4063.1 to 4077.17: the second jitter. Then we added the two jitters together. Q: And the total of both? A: 6.9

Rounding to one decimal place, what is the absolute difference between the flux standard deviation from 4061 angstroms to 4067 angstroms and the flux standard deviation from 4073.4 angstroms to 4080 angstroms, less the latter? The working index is -1.4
